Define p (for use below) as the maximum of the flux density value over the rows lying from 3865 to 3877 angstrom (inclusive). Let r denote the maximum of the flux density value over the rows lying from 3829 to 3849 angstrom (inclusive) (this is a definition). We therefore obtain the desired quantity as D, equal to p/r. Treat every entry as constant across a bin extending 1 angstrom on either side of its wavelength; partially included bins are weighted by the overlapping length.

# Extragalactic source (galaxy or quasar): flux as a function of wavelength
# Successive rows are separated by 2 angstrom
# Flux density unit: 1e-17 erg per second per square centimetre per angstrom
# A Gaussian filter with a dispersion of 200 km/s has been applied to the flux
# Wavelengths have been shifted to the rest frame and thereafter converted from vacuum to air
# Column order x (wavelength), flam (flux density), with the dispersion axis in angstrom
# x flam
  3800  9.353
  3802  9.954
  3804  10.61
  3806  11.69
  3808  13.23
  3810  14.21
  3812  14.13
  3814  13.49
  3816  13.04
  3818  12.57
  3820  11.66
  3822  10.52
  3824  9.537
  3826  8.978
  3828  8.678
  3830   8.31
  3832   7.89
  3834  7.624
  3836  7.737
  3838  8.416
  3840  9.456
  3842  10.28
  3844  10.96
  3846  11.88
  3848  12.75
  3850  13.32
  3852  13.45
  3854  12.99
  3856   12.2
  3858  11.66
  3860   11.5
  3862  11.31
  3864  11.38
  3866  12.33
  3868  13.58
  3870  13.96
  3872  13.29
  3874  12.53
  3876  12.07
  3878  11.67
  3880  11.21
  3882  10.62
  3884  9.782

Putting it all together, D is 1.09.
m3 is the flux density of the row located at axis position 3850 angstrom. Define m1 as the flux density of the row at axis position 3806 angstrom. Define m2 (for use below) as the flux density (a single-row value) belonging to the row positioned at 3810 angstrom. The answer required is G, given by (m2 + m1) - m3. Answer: 12.6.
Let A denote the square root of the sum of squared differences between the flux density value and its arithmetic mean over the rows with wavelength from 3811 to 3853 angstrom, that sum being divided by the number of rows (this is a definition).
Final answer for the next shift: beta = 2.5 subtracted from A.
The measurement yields -0.35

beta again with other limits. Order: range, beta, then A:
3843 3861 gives -1.68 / 0.82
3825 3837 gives -2.00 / 0.50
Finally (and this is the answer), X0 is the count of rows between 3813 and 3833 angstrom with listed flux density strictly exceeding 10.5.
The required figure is 5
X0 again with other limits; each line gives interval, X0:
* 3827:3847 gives 2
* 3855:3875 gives 10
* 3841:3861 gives 9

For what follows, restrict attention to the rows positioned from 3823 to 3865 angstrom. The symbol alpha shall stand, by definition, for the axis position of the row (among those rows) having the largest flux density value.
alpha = 3852 angstrom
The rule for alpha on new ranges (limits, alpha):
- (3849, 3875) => 3870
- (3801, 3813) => 3810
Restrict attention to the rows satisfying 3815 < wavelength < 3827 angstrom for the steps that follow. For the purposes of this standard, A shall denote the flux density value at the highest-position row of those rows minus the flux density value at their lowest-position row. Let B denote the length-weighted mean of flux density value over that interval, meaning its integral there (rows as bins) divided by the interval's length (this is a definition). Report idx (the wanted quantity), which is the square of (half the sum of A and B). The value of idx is 12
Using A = -4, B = 11.1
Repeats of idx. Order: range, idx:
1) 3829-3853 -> 59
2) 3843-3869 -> 55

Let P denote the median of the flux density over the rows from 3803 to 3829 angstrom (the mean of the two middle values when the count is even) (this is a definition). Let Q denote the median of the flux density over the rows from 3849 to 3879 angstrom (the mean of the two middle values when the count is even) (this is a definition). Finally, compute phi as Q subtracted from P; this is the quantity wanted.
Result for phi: -0.6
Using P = 11.7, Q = 12.3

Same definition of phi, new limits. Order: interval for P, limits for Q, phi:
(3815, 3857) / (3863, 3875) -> -2.4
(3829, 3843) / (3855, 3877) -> -3.9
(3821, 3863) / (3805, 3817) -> -2.8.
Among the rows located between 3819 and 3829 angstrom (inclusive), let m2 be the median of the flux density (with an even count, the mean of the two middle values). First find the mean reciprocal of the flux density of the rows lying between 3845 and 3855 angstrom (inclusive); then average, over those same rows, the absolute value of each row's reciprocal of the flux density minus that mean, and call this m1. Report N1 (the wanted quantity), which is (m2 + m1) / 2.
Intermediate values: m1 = 0.0028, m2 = 9.5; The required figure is 4.8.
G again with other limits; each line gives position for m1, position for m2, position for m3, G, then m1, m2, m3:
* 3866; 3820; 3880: 12.8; 12.33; 11.66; 11.21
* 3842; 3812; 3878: 12.7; 10.28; 14.13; 11.67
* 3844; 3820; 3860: 11.1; 10.96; 11.66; 11.5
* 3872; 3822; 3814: 10.3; 13.29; 10.52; 13.49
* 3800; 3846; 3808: 8.0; 9.353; 11.88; 13.23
